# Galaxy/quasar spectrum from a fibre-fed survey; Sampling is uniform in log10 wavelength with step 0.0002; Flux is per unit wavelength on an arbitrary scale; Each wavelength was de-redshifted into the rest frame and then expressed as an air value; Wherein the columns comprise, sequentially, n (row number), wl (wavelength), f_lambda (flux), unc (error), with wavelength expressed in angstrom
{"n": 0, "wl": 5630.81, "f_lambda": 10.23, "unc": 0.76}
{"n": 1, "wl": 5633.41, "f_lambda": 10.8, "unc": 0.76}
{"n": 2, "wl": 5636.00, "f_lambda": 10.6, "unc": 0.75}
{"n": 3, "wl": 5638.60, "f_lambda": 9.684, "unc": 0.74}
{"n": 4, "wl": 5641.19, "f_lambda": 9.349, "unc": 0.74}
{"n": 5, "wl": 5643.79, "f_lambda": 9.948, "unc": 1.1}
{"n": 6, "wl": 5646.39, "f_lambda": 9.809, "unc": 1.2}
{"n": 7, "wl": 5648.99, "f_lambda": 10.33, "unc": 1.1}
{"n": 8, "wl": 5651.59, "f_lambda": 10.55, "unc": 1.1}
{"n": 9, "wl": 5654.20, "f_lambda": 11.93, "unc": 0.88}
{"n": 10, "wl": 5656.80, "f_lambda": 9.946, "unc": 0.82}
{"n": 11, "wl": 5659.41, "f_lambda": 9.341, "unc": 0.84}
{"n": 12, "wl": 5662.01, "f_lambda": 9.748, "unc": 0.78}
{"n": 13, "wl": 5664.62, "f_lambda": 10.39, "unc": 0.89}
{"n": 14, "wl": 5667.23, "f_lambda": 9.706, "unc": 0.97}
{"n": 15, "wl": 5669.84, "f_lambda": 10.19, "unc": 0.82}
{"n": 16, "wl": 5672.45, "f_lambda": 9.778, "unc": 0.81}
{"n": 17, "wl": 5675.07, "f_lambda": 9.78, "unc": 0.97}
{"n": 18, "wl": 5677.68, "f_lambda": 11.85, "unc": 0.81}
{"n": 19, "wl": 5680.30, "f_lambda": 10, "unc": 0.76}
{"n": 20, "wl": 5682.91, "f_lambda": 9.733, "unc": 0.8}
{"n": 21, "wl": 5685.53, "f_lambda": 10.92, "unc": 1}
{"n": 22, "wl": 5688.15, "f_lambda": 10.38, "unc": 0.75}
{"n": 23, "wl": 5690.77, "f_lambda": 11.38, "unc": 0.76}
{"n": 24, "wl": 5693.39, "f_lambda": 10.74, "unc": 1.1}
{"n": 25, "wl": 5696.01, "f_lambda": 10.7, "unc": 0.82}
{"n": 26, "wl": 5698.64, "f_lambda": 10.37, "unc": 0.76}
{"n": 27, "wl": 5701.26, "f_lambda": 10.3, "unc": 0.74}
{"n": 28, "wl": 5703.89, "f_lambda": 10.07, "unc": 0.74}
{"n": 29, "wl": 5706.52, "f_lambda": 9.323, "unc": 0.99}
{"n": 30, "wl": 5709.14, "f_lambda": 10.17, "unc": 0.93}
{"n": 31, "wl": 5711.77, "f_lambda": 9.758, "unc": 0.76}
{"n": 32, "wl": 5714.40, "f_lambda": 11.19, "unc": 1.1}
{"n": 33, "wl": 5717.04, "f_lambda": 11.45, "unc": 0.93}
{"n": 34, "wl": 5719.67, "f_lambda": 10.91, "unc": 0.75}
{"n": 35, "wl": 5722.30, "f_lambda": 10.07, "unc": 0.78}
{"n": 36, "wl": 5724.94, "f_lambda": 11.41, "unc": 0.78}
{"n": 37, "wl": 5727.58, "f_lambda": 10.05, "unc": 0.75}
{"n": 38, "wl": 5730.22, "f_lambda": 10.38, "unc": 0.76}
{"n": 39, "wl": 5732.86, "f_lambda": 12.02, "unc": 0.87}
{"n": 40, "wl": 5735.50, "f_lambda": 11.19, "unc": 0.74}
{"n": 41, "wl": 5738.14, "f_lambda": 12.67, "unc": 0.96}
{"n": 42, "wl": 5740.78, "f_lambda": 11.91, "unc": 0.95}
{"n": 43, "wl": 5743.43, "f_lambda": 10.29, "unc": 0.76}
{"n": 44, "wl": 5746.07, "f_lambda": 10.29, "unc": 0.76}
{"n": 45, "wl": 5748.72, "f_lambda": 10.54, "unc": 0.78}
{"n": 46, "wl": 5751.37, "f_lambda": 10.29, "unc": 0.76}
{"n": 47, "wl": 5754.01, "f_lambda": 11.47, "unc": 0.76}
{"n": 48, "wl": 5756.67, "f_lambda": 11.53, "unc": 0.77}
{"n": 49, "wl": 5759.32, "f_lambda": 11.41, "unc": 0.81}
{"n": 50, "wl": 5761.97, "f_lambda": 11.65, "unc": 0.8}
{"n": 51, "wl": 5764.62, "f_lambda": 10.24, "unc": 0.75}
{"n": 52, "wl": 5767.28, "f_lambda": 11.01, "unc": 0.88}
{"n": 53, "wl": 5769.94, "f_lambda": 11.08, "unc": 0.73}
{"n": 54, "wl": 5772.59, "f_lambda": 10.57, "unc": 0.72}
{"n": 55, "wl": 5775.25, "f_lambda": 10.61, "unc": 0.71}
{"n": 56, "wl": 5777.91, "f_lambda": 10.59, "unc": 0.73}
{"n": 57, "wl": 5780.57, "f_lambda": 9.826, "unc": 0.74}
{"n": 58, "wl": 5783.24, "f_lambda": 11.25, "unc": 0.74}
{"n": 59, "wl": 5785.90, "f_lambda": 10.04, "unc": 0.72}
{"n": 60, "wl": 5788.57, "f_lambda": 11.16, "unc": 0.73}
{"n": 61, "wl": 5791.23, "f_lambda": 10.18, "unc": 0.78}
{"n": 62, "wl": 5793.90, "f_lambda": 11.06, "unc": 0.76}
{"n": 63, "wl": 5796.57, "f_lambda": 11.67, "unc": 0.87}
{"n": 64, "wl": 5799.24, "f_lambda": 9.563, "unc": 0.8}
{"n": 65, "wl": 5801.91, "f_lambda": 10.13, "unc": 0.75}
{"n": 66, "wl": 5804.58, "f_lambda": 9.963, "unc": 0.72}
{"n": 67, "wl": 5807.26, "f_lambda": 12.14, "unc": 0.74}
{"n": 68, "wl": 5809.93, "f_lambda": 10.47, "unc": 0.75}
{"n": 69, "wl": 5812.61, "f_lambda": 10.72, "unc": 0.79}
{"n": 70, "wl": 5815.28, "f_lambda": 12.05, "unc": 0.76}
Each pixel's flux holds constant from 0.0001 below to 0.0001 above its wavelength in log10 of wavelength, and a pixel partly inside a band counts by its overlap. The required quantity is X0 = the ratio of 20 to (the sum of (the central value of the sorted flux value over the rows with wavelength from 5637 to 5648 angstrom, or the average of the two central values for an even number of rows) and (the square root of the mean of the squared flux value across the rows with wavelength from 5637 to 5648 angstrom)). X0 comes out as 1.03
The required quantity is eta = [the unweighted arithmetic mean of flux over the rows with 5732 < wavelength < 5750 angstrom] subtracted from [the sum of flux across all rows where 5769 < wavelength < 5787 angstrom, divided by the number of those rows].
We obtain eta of -0.7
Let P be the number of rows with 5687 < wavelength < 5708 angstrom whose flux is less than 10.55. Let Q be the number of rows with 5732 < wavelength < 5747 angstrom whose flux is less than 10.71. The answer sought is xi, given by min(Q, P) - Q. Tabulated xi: 0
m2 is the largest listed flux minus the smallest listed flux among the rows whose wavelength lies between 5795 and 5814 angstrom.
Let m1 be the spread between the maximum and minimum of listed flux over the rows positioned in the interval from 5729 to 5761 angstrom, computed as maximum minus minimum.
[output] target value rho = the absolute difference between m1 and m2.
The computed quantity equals 0.2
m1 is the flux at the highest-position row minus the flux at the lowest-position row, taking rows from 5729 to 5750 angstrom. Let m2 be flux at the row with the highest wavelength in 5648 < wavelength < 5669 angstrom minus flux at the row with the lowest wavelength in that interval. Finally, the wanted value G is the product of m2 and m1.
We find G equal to -0.10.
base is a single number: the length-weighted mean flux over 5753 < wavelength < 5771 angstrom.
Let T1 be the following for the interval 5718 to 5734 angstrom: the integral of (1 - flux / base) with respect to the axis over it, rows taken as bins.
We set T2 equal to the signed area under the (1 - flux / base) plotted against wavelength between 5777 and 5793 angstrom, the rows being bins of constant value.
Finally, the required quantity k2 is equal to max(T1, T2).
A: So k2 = 0.96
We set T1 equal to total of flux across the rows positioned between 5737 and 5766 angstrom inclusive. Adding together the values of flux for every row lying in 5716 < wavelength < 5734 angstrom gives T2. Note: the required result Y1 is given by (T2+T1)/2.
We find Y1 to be 99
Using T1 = 122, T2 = 76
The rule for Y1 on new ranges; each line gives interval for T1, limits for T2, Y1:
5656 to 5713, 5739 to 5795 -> 226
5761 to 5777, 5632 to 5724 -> 213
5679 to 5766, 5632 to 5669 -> 248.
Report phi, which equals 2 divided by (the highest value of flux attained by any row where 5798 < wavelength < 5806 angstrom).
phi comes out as 0.197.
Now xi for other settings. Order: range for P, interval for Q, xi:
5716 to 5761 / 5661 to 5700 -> -4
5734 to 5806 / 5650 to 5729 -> -10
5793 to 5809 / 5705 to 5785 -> -12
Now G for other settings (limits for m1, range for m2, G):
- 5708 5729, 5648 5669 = 0.07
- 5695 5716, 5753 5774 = -0.44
